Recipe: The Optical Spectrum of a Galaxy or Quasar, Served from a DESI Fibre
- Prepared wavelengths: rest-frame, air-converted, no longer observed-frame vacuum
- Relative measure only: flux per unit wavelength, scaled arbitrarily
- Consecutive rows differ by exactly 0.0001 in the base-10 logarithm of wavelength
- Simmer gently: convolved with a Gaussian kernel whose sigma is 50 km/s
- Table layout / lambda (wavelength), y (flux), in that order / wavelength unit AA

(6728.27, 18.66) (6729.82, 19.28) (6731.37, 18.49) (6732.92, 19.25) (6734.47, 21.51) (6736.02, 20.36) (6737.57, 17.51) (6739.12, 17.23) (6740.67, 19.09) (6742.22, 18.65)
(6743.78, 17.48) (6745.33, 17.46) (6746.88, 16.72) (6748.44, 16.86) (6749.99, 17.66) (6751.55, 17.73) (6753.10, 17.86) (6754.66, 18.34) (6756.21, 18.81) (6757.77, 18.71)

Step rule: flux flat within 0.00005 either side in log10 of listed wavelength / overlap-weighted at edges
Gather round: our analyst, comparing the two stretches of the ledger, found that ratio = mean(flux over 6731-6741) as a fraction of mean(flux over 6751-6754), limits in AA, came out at 1.07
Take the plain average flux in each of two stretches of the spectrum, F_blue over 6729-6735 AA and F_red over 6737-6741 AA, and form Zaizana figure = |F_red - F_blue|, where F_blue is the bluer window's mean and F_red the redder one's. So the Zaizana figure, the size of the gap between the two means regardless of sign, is 1.7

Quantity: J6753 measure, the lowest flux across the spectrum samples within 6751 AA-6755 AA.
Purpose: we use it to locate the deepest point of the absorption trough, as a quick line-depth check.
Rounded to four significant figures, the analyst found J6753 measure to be 17.73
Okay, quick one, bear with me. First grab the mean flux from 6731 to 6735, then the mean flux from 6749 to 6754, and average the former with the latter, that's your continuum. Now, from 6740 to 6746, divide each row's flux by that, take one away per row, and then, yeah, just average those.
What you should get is -0.031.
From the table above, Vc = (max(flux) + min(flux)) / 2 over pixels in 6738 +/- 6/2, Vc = 18.8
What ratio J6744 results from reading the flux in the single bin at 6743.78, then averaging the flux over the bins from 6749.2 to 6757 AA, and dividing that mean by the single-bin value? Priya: 1.03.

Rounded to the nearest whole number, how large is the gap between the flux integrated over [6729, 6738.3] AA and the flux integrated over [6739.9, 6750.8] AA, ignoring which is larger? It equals 12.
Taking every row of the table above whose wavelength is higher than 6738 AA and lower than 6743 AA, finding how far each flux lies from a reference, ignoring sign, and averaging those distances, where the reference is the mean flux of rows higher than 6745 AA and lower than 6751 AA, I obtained 1.1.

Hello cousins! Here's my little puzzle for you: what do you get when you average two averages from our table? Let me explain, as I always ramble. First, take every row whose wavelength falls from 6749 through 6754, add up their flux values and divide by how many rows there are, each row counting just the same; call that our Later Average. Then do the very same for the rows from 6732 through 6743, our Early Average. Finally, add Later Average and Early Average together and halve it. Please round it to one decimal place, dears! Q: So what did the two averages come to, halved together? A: 18.4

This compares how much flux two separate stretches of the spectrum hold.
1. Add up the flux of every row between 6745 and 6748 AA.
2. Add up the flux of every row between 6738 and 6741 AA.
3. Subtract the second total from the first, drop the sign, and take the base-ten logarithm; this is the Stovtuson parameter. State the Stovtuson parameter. 0.33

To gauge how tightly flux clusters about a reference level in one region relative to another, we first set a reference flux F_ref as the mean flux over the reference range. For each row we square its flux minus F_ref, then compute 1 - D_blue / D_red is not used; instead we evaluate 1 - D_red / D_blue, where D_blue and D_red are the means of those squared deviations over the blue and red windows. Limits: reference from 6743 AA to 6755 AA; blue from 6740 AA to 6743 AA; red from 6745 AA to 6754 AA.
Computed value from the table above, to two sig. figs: 0.89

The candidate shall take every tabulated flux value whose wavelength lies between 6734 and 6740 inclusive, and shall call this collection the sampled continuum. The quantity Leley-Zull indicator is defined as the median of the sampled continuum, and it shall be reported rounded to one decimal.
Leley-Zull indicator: 18.9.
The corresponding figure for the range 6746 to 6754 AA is 17.7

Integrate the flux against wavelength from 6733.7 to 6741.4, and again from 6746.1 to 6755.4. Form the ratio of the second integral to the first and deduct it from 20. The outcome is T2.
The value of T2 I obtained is 18.9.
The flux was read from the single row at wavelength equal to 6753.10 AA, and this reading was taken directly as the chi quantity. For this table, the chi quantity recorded 17.86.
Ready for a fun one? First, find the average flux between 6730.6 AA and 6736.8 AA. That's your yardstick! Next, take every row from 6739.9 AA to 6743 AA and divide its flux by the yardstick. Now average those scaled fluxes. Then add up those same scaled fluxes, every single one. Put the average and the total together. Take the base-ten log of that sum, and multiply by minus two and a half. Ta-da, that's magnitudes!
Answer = -1.13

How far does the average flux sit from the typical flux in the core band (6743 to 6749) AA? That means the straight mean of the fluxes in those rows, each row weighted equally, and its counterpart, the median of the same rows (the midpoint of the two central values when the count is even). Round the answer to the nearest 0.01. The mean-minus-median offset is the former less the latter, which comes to -0.03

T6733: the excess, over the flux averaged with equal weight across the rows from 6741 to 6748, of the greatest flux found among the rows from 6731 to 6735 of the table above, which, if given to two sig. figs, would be 3.9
